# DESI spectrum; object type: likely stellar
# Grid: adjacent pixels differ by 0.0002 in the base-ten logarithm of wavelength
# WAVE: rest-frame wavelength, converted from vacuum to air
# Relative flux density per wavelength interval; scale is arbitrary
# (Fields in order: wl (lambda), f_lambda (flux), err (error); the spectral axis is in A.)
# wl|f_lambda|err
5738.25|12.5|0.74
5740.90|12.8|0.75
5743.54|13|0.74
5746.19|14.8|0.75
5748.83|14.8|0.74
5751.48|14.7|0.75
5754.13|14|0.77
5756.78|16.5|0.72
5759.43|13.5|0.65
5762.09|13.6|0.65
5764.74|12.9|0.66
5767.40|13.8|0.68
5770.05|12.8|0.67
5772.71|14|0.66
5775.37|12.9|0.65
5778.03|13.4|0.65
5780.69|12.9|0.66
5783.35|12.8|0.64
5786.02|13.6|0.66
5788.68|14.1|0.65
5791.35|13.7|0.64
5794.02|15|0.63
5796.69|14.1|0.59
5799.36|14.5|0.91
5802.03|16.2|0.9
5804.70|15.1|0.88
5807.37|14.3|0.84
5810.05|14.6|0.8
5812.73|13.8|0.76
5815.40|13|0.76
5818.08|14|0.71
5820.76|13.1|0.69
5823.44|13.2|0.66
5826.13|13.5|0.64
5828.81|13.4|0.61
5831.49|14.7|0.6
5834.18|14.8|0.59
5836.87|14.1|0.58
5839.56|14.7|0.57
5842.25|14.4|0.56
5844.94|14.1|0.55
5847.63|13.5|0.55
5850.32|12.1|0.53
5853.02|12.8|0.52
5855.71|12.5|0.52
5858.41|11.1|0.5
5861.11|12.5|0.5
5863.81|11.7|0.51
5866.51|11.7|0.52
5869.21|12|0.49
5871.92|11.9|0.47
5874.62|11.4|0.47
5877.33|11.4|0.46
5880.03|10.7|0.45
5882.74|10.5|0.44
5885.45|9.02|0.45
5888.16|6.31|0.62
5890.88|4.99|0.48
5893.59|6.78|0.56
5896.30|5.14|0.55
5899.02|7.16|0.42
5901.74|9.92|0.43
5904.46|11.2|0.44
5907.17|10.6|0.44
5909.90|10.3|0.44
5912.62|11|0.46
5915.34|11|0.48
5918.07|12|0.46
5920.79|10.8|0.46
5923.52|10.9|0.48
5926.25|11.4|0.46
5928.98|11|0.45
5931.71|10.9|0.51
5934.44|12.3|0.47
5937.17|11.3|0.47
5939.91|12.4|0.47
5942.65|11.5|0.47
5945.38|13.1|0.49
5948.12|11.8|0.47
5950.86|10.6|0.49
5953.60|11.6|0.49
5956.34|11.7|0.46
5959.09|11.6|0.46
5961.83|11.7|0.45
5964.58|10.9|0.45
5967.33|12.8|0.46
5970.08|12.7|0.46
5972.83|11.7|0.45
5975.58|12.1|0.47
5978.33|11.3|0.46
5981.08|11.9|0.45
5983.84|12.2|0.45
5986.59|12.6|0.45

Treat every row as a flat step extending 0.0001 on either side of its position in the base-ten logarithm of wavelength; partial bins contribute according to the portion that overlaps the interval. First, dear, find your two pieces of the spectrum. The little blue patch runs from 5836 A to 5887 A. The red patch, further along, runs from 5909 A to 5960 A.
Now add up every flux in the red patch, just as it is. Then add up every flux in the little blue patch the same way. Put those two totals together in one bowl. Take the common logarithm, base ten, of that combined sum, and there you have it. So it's 2.65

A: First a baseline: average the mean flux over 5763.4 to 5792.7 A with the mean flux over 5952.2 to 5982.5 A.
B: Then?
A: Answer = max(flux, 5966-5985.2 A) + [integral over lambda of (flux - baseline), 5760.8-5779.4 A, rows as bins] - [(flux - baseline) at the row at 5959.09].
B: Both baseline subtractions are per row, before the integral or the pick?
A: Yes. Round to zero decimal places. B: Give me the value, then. 28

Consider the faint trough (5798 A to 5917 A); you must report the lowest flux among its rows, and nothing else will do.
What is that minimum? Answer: 4.99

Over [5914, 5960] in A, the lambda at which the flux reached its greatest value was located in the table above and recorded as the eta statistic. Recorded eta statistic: 5945.38 A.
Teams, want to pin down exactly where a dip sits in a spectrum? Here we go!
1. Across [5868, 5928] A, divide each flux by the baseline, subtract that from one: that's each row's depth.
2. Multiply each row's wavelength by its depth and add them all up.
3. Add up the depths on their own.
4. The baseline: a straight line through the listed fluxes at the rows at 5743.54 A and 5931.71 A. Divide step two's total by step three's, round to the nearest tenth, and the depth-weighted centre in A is 5892.8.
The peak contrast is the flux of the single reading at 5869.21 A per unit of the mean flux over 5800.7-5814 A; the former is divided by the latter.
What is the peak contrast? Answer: 0.81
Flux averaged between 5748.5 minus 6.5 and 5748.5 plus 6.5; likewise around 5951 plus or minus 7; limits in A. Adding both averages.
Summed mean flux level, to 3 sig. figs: 26.0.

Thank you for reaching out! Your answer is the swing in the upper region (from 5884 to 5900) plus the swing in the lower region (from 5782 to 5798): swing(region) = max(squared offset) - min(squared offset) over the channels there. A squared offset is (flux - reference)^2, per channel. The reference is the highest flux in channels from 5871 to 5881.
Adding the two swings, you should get 48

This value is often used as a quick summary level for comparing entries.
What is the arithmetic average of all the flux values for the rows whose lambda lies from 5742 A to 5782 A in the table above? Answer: 13.8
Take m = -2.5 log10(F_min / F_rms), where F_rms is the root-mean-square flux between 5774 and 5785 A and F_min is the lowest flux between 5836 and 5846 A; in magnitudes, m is -0.09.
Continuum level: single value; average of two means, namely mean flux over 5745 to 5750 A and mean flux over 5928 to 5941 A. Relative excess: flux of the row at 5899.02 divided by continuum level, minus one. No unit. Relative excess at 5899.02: -0.46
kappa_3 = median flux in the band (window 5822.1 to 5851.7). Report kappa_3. 14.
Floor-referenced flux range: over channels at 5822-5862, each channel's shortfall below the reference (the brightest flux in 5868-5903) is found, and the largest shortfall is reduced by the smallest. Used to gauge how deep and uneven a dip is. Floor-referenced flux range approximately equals 3.7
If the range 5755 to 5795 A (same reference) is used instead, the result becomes 3.7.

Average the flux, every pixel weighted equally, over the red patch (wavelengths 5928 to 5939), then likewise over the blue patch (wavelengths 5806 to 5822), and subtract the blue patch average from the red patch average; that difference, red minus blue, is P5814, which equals -2.4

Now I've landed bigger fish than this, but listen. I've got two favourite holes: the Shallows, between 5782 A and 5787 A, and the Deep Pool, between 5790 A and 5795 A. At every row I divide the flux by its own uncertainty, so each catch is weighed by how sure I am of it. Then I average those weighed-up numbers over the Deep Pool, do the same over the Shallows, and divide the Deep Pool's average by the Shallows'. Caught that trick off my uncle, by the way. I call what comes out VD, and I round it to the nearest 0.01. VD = 1.11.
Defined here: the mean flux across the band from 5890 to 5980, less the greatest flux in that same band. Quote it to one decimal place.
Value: -2.3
